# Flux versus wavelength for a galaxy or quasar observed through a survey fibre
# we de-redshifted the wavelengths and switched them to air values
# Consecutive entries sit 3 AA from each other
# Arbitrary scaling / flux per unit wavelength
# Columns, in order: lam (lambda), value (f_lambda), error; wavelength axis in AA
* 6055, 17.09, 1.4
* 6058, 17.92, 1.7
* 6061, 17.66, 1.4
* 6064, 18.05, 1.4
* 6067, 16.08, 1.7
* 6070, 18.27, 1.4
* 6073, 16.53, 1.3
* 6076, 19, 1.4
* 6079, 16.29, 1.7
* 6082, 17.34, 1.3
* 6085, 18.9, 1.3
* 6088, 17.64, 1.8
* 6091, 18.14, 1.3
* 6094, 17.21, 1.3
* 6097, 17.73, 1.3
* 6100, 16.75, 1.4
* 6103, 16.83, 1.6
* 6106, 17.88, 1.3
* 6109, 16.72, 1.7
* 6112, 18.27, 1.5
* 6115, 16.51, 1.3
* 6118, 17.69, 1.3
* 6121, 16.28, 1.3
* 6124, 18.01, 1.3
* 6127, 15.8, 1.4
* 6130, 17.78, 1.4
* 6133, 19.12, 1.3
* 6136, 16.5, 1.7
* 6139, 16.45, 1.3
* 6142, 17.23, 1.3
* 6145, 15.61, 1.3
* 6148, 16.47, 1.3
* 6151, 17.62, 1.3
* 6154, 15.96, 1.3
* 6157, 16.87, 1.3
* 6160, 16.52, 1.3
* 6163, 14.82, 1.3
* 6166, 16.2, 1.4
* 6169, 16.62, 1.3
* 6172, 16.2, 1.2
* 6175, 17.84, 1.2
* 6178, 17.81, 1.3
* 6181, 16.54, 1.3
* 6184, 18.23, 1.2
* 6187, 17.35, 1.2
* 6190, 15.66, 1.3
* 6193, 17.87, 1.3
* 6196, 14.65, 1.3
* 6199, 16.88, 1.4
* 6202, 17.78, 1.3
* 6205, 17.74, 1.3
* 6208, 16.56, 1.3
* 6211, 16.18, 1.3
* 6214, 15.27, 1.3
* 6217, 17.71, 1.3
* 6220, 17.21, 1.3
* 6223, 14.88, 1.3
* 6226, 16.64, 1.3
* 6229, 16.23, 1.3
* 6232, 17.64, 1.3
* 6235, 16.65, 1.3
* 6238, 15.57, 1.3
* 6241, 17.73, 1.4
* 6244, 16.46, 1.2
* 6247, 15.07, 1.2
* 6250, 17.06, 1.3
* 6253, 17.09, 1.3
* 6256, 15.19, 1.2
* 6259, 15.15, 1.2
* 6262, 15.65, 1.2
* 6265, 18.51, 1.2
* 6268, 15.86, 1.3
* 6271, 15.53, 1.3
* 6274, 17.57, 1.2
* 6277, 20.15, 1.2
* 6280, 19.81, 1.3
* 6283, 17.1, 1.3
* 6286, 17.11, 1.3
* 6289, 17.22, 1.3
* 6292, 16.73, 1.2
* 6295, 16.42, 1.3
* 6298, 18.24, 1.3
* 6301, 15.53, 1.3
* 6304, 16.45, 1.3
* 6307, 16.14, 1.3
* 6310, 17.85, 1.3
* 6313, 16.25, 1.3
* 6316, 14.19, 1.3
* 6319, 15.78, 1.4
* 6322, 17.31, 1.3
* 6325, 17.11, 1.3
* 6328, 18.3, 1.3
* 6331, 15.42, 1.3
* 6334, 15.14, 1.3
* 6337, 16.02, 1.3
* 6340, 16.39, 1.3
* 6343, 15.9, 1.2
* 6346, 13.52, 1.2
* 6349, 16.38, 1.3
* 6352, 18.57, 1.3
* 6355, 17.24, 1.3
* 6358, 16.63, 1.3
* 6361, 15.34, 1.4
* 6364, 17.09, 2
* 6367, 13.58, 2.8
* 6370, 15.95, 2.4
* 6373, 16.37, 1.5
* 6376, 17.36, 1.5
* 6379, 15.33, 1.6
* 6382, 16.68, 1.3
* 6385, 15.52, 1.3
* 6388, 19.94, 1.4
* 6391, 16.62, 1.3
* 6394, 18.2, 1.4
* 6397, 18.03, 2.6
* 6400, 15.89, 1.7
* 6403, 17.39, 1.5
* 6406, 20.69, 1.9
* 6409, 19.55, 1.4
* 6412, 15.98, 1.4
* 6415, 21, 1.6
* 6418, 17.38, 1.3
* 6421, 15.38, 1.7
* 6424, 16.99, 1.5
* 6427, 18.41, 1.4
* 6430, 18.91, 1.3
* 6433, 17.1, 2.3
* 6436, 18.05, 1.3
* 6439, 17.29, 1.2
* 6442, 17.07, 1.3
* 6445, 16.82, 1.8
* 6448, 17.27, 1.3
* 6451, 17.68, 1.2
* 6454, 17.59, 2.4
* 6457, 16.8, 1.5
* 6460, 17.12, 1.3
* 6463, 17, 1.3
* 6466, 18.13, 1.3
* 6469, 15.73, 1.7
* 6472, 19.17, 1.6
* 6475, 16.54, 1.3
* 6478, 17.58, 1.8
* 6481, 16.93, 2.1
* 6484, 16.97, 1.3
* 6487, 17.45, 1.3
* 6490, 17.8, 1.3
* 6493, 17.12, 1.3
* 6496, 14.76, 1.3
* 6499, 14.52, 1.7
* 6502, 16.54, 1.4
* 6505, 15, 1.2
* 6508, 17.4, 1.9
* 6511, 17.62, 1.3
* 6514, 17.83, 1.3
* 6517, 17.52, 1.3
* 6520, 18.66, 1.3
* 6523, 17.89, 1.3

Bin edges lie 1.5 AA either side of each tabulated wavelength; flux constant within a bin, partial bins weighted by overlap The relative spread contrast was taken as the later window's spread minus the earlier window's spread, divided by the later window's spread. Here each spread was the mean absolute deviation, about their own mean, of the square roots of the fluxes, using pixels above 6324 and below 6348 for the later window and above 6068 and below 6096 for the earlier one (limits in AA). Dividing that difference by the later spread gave 0.25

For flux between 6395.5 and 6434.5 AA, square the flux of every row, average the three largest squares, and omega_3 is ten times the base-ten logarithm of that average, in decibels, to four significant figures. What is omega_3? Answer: 26.20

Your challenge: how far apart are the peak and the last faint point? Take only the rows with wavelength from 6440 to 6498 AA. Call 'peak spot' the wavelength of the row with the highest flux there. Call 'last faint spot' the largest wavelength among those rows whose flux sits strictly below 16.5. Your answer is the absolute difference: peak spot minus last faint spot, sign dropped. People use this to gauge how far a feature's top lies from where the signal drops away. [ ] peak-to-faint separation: 24 AA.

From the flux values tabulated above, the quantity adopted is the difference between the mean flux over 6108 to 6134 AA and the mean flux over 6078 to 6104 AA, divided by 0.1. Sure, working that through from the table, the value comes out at -1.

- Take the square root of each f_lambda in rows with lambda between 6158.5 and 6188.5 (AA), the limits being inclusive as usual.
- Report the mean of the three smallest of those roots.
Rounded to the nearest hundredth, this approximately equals 3.97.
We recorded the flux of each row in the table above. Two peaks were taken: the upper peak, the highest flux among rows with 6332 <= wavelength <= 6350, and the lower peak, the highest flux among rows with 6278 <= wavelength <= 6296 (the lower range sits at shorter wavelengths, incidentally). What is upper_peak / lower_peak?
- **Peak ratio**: 0.83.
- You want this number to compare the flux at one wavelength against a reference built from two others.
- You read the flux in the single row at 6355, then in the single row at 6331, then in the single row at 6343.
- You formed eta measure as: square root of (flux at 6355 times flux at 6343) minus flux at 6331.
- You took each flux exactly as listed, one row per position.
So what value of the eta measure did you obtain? 1.1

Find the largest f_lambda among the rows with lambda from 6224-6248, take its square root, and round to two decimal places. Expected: 4.21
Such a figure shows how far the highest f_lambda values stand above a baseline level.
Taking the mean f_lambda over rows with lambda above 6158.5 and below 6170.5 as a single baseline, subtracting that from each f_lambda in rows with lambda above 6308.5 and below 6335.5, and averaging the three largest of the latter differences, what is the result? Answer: 1.8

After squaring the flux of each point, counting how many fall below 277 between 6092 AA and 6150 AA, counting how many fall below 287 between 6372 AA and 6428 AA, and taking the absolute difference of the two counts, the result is 1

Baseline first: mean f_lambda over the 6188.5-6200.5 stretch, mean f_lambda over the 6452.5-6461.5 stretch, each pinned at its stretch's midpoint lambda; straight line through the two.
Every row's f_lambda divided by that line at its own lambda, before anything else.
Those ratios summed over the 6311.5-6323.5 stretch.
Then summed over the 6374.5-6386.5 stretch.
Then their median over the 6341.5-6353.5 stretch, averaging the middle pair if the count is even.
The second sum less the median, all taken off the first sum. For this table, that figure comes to 0.9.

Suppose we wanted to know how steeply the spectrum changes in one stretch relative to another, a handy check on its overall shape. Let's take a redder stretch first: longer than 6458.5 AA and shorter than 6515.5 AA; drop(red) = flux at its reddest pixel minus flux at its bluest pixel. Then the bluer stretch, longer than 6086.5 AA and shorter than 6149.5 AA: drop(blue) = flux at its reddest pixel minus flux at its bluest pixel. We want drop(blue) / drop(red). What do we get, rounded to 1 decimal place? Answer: -1.6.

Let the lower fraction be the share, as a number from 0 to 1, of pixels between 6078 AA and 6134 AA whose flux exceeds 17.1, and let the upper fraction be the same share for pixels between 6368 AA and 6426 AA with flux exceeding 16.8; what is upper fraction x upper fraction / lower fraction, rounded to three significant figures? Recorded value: 0.439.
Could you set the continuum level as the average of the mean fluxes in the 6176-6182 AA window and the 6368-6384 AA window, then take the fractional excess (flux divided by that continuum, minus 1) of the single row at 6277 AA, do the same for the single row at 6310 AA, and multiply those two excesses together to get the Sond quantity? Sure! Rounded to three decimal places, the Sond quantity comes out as 0.013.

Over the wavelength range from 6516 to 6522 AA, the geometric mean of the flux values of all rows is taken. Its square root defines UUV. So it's 4.25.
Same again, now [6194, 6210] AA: 4.08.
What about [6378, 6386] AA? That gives 3.98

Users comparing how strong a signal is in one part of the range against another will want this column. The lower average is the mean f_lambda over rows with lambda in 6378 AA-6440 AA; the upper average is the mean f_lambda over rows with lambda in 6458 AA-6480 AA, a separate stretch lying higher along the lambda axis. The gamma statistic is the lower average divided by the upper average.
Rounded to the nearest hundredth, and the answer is 1.02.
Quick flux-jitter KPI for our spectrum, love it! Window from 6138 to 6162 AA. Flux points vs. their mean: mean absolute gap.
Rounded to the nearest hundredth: 0.49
